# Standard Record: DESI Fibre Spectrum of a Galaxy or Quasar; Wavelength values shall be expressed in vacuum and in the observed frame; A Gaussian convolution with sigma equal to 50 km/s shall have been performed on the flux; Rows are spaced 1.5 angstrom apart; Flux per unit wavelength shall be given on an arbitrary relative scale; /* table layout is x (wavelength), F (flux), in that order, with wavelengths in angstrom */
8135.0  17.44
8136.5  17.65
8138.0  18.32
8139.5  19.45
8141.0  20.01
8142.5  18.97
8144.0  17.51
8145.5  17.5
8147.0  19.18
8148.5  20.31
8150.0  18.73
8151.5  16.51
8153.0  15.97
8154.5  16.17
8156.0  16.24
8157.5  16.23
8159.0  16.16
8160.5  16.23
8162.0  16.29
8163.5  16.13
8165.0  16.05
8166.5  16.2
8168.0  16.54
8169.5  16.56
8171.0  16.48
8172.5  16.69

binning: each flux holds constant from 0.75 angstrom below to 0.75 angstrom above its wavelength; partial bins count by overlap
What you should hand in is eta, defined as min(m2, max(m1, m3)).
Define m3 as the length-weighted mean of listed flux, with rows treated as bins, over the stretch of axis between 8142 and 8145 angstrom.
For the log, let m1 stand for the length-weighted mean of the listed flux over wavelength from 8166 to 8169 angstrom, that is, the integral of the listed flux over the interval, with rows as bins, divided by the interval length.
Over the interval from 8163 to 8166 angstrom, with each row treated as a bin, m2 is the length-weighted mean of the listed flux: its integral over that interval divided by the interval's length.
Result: 16.1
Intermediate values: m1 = 16.4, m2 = 16.1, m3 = 18.1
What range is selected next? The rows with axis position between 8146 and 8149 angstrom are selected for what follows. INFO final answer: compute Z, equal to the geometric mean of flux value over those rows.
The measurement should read 19.7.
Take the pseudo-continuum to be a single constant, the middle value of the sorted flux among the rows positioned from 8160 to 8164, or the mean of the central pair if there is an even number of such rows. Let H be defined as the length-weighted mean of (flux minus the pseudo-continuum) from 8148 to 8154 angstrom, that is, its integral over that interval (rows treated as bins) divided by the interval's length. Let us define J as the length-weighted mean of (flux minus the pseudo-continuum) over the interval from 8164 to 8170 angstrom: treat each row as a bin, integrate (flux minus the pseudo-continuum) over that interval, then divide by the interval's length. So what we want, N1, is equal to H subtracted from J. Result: -1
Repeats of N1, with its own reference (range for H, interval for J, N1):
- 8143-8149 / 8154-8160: -2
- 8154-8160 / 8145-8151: 3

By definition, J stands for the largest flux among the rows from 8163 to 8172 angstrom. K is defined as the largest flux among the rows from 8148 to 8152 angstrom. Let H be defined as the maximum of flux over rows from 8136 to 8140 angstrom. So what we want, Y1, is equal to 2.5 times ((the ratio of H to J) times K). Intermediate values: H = 19.45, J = 16.56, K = 20.31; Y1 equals 60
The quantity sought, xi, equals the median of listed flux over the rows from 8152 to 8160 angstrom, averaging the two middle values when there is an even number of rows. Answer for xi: 16.2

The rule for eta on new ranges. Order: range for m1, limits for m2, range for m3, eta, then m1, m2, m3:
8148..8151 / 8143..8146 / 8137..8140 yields 17.6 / 19.2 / 17.6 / 18.7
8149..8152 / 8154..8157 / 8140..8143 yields 16.2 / 17.9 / 16.2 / 19.5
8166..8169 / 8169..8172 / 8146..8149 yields 16.5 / 16.4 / 16.5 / 19.5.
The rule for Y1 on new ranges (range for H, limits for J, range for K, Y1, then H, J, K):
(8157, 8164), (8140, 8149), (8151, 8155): 33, 16.29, 20.31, 16.51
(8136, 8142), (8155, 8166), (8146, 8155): 62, 20.01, 16.29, 20.31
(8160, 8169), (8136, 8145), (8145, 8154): 42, 16.54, 20.01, 20.31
